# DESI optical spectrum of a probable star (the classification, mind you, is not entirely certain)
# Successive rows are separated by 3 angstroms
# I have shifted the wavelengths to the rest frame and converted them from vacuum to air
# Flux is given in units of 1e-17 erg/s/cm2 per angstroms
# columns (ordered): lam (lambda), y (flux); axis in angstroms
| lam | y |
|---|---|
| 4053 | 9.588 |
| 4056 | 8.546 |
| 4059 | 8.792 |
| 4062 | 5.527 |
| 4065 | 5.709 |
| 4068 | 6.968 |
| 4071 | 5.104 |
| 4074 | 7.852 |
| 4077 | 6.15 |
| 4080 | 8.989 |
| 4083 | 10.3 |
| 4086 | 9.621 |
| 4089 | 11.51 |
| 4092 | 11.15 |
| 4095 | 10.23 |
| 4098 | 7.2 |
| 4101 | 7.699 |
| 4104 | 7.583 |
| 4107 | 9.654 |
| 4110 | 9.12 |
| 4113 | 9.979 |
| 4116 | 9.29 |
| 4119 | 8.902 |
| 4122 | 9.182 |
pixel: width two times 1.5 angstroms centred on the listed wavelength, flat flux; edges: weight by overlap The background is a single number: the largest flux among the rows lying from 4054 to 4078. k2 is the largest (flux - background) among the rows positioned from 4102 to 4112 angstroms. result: 0.9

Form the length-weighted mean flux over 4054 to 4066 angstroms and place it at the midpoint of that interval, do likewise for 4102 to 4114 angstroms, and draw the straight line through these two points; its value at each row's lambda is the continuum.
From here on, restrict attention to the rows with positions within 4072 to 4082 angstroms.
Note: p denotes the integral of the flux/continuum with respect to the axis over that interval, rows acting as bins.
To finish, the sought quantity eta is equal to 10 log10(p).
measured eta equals 9.9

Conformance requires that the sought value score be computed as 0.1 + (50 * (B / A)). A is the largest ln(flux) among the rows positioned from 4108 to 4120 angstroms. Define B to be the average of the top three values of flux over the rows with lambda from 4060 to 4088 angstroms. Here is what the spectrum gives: 210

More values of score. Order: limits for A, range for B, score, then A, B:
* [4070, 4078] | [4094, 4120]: 242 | 2.06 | 10.0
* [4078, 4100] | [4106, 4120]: 197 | 2.44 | 9.6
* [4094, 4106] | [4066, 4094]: 236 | 2.33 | 11.0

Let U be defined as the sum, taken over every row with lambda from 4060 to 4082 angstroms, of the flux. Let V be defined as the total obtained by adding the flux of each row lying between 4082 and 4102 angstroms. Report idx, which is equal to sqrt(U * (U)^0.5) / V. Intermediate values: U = 46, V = 68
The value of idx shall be 0.26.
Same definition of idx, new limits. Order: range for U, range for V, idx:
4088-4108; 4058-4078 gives 0.50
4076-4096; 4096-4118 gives 0.39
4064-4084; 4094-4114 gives 0.31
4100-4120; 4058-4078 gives 0.48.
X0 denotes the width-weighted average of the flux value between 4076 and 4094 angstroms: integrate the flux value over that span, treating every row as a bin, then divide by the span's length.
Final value 9.7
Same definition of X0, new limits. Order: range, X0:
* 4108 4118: 9.4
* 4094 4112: 8.6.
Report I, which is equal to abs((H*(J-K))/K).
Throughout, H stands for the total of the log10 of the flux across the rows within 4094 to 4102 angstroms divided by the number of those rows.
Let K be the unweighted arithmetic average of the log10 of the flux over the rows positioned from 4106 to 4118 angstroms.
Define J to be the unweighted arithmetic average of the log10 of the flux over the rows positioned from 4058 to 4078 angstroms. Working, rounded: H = 0.92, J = 0.81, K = 0.98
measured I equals 0.16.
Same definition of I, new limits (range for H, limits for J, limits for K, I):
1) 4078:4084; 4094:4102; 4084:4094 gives 0.11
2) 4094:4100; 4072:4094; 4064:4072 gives 0.24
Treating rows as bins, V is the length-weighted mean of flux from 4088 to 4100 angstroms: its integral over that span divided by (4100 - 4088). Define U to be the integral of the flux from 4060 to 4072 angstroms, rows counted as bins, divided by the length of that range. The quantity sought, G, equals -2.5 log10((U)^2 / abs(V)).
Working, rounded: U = 6.0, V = 9.9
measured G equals -1.4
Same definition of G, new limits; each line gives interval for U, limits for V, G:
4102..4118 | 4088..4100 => -2.3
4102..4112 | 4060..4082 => -2.6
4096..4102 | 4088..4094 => -1.8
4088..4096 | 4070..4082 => -3.1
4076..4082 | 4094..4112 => -2.2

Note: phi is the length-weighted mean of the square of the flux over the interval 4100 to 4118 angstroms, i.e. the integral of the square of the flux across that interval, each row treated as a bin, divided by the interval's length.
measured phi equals 80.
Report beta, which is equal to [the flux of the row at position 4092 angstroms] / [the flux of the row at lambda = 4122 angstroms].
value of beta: 1.21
